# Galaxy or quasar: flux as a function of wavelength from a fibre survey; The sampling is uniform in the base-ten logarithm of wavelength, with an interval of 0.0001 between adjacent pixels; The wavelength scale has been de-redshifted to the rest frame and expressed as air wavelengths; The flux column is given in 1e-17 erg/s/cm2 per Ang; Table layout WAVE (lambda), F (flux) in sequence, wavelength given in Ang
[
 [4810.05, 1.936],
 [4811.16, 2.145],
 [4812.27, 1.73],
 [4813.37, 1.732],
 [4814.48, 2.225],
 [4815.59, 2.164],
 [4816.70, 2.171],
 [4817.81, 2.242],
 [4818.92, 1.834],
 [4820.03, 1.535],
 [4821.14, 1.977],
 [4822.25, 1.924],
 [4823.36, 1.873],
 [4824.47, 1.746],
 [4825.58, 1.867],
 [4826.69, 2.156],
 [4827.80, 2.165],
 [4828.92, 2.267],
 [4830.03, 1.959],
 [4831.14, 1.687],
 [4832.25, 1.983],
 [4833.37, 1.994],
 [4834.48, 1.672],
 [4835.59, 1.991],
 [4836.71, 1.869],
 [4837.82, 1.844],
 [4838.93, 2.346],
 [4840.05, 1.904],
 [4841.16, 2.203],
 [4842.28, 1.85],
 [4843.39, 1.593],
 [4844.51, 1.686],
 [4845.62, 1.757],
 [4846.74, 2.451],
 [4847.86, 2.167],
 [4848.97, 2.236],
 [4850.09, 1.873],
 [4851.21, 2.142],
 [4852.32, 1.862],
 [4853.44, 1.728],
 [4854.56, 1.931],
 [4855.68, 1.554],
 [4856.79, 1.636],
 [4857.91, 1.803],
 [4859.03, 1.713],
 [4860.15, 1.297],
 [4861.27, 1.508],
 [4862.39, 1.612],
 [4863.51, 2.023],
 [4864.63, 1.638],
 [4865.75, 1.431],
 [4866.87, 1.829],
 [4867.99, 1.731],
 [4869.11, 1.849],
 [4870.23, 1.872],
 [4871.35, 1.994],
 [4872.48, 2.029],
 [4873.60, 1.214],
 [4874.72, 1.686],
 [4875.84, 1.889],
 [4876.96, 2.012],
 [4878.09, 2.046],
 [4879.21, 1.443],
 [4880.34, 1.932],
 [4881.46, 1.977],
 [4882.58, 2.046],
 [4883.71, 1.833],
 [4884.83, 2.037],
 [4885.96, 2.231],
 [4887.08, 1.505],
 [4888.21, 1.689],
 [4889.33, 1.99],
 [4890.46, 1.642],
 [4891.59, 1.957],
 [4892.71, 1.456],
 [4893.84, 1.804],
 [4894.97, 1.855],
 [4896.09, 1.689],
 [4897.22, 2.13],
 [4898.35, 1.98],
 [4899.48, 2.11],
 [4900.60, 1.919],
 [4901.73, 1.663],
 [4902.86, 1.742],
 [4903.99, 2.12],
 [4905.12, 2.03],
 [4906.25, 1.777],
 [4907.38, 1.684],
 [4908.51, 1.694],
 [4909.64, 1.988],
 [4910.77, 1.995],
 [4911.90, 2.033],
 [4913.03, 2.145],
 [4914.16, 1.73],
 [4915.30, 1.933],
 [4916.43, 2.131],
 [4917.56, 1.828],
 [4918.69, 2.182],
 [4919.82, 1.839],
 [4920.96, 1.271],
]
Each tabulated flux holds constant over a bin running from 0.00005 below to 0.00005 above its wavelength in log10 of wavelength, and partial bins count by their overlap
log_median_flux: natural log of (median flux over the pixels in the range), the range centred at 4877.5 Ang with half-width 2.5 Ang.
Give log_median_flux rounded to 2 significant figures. 0.67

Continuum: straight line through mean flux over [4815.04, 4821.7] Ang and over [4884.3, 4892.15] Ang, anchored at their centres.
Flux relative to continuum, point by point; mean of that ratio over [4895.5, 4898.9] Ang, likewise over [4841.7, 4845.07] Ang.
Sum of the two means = 1.93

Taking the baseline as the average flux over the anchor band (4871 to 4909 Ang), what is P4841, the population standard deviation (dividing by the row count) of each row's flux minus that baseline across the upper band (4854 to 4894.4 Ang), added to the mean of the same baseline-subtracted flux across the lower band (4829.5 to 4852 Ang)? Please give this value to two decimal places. 0.35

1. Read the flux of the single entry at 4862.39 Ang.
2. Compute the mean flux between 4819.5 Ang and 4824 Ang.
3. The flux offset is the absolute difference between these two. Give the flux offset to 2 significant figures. 0.22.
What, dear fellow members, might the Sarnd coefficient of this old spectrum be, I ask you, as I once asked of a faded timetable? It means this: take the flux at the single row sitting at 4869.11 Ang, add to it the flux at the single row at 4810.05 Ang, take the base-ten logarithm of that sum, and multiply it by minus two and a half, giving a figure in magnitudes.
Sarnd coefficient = -1.45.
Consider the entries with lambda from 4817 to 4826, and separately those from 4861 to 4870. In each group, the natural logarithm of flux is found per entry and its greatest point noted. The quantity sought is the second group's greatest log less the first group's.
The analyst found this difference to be -0.10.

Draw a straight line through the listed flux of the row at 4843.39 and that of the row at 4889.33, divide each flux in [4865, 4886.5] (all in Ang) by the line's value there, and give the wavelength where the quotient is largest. 4885.96 Ang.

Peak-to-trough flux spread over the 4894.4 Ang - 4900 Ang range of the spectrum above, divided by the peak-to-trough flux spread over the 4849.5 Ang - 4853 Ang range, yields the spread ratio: 1.6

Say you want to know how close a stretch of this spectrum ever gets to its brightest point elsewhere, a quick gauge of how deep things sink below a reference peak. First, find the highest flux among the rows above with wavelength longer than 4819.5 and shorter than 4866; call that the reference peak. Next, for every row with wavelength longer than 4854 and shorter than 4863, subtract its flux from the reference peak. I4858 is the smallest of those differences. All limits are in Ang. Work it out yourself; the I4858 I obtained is 0.52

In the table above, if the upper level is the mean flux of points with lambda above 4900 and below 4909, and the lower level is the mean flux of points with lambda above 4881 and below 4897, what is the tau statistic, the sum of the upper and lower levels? 3.67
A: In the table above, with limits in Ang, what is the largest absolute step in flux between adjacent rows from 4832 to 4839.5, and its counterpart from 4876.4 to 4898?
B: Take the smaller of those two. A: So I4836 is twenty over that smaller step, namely 40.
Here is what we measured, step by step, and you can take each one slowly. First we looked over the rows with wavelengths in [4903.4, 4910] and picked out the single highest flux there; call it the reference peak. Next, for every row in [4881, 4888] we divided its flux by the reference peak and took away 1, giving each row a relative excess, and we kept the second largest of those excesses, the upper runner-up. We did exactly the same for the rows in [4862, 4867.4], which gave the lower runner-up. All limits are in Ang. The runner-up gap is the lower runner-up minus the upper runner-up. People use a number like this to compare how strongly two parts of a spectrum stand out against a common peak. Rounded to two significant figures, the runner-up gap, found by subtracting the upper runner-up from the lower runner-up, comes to -0.10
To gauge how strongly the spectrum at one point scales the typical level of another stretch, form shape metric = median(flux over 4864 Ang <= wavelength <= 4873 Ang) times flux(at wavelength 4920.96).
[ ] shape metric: 2.3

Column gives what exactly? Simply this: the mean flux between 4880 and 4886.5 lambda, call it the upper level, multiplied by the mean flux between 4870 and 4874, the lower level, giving 3.6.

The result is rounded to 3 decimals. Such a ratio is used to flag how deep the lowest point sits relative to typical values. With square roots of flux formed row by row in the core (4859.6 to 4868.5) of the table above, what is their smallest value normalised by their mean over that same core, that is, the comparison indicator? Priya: 0.893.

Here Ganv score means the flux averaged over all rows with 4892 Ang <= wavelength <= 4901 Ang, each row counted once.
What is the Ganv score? 1.87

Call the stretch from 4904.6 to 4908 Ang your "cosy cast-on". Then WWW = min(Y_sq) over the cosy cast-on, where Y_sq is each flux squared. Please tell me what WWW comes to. 2.84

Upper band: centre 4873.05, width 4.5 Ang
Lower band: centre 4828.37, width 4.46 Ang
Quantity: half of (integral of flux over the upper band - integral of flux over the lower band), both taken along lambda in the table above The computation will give -0.87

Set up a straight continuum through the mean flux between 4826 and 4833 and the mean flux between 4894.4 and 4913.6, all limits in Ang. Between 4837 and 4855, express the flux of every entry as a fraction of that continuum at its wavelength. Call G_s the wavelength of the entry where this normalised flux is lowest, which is 4843.39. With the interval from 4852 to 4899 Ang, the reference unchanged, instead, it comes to 4873.60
